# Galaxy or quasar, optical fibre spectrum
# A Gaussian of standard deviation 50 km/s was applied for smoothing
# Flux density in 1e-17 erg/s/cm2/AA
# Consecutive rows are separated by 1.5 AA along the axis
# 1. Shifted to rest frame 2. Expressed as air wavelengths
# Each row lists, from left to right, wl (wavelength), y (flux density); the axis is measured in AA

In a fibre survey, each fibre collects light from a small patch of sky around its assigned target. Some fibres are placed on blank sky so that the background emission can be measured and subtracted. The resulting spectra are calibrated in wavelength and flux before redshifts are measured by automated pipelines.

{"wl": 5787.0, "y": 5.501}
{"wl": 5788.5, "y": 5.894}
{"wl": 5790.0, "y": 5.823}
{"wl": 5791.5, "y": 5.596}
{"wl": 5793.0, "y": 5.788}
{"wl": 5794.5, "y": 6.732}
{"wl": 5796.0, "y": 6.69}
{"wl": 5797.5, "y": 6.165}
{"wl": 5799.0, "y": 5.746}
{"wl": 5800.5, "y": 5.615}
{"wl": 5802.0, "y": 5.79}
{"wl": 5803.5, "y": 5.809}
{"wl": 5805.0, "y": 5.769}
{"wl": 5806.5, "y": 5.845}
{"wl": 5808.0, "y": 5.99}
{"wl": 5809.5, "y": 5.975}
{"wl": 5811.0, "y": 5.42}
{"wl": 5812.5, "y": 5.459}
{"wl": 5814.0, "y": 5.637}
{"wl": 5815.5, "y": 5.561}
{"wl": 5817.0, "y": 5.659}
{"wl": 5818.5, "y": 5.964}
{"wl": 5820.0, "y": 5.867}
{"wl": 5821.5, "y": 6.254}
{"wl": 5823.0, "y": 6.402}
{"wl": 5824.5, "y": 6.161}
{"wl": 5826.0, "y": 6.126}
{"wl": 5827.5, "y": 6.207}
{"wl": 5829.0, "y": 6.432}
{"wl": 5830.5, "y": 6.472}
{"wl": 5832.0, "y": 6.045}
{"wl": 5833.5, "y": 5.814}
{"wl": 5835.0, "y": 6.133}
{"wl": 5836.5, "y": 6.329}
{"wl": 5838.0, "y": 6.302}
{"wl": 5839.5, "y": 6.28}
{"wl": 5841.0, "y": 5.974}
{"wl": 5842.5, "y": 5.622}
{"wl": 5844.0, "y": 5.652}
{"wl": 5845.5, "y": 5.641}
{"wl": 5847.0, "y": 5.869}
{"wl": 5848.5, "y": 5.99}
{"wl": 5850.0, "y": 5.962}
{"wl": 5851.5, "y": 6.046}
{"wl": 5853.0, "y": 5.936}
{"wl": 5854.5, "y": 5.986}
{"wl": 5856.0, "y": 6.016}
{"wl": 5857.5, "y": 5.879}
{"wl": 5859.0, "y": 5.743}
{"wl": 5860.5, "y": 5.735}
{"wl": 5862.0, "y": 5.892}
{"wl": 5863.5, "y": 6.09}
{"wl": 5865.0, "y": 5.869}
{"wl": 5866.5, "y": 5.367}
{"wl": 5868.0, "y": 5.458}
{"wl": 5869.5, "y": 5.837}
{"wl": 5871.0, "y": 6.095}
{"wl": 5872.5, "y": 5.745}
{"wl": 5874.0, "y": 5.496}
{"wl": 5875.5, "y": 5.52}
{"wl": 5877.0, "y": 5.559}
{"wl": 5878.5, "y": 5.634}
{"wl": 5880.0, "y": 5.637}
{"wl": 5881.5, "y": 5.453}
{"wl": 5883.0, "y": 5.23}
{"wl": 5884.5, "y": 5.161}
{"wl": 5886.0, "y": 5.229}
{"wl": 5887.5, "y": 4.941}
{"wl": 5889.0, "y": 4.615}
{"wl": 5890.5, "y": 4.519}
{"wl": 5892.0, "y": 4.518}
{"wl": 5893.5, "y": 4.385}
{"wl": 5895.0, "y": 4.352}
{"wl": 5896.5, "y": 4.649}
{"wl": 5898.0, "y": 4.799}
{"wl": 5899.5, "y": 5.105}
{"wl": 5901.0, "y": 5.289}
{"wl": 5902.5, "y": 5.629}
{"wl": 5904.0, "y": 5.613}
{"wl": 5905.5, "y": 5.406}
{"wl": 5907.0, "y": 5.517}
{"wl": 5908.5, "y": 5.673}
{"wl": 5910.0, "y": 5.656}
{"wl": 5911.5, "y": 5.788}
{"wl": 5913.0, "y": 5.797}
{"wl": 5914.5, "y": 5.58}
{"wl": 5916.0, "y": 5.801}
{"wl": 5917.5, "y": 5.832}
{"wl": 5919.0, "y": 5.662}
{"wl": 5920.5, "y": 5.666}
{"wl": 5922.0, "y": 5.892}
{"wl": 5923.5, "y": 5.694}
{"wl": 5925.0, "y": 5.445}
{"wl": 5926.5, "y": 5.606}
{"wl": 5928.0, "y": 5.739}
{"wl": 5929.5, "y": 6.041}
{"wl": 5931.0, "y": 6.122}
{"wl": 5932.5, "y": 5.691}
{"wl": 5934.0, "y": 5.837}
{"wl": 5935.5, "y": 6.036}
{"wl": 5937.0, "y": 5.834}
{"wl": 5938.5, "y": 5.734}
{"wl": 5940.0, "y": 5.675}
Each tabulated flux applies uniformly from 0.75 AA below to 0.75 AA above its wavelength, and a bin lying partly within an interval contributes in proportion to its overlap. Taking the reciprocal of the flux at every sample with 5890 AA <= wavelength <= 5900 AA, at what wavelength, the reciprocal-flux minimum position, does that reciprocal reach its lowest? 5899.5 AA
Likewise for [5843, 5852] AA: 5851.5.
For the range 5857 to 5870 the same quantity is 5863.5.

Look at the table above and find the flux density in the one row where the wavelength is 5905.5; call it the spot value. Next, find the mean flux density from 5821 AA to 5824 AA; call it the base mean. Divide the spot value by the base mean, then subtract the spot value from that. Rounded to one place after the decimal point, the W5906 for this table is -4.6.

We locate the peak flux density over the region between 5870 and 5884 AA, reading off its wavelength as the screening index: 5871.0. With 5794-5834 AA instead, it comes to 5794.5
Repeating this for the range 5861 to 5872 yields 5871.0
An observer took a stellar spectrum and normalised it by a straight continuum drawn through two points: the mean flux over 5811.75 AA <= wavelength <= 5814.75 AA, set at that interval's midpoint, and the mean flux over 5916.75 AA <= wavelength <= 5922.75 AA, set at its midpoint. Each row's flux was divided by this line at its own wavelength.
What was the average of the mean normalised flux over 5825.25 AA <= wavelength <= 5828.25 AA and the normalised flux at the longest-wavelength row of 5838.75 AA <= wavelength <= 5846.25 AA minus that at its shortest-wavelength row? 0.495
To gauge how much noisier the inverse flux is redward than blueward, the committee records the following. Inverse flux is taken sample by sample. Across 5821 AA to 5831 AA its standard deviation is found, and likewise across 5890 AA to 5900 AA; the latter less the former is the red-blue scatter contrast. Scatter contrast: 0.008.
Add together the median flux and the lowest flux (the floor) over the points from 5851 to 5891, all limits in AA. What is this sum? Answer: 10.2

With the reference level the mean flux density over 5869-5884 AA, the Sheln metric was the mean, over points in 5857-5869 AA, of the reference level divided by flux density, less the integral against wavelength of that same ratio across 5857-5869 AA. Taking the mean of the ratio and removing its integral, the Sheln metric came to -11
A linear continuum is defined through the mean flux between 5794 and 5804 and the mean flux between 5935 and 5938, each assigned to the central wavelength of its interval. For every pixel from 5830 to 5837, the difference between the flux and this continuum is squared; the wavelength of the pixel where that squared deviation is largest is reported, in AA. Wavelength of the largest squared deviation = 5830.5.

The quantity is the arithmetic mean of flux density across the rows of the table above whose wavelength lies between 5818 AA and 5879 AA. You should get 5.9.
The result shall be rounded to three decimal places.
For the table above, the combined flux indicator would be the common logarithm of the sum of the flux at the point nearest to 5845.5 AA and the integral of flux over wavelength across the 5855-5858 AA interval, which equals 1.371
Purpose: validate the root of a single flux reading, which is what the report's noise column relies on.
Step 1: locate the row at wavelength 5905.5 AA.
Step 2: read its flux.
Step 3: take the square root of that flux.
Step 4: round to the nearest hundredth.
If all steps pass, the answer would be 2.33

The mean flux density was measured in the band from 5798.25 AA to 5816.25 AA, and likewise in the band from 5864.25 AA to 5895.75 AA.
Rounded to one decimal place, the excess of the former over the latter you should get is 0.5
